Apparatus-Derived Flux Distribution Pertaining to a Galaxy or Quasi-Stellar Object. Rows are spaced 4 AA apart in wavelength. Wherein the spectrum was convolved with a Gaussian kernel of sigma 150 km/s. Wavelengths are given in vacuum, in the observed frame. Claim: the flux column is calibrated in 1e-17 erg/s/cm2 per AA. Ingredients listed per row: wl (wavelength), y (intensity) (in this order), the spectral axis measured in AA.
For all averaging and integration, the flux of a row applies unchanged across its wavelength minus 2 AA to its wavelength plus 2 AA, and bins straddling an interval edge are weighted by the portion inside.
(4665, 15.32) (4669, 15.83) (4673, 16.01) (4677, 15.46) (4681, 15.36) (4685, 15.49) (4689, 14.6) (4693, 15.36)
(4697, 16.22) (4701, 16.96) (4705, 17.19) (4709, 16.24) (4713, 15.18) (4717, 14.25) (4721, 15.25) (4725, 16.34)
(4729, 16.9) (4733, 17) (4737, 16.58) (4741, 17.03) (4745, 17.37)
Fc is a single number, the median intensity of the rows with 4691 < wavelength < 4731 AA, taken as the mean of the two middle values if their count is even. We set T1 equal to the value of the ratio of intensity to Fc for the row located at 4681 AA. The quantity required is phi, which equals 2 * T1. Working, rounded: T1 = 0.95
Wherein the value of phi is 1.89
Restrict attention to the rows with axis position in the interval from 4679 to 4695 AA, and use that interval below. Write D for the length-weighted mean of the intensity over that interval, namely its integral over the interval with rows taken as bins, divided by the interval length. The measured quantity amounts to 15.2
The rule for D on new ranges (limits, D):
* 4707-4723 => 15.2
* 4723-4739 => 16.7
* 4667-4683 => 15.7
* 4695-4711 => 16.7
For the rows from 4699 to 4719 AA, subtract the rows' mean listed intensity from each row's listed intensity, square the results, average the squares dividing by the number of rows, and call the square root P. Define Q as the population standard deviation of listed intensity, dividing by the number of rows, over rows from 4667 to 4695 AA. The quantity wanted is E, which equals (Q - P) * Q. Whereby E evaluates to -0.29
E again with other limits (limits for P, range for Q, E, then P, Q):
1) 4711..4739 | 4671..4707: -0.14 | 0.97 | 0.78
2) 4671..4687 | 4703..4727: 0.67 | 0.25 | 0.96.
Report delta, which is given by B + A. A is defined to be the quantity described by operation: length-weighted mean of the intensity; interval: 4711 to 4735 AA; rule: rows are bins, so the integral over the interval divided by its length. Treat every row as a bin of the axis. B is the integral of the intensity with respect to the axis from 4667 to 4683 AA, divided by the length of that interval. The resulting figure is 31.5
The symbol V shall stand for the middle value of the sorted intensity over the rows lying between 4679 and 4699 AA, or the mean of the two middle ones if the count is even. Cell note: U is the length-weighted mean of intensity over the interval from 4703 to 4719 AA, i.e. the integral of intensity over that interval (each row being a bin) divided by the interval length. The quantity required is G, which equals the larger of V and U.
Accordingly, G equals 15.7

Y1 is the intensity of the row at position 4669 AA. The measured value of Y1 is 15.83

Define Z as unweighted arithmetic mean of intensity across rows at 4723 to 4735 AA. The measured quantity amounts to 16.7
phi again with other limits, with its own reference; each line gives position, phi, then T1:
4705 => 2.12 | 1.06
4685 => 1.91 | 0.95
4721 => 1.88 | 0.94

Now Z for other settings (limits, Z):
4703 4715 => 16.2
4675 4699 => 15.4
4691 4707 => 16.4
